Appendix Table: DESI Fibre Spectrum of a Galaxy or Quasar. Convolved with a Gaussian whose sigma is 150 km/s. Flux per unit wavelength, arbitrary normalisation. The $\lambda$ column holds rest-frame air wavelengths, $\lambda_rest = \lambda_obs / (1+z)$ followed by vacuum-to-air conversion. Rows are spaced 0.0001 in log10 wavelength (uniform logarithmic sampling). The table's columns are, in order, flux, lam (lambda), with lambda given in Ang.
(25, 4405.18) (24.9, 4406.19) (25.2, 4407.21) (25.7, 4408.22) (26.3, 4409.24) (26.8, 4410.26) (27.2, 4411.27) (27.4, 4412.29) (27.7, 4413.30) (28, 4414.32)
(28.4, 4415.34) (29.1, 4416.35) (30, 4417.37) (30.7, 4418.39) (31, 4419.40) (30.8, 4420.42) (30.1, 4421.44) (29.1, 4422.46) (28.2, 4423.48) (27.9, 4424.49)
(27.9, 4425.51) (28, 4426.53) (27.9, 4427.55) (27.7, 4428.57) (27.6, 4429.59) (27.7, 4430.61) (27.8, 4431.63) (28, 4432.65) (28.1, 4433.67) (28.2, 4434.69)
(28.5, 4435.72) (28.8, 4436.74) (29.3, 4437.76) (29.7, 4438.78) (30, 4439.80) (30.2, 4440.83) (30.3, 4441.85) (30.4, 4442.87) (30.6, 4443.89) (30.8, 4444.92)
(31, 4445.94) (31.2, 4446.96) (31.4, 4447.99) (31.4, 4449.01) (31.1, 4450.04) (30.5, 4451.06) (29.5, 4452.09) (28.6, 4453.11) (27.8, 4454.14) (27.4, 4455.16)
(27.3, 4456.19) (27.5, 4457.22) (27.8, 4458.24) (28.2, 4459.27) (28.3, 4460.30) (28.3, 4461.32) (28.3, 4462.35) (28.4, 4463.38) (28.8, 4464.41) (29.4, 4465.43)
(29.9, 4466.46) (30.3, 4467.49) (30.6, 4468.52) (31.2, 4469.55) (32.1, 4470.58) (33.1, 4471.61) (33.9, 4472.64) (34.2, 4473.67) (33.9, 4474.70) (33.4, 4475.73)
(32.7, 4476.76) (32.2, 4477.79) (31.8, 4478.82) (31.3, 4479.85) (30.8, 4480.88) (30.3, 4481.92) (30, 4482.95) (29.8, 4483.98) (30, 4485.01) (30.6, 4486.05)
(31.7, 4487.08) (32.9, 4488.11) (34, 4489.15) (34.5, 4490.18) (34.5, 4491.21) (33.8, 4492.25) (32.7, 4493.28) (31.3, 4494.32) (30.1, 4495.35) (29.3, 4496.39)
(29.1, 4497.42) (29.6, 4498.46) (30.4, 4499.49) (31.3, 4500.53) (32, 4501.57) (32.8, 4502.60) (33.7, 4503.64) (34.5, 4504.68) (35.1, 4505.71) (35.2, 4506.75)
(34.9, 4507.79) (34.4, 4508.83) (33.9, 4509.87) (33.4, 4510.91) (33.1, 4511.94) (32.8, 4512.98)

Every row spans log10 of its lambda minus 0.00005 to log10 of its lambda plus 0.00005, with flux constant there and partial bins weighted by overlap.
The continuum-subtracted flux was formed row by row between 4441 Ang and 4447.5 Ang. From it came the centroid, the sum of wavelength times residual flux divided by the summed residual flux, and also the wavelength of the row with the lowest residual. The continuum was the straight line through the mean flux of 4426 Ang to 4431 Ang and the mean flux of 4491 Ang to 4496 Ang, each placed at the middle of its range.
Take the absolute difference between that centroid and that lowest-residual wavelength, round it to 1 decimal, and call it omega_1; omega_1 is 2.7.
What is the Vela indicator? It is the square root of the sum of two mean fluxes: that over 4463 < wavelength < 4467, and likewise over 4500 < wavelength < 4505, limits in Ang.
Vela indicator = 7.87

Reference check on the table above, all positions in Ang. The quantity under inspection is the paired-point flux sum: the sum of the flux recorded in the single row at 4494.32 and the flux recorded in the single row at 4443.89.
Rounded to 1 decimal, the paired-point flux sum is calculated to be 61.9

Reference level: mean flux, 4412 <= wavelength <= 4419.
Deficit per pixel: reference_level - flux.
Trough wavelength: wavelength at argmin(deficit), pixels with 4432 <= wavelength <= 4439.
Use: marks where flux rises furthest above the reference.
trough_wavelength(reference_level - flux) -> 4438.78 Ang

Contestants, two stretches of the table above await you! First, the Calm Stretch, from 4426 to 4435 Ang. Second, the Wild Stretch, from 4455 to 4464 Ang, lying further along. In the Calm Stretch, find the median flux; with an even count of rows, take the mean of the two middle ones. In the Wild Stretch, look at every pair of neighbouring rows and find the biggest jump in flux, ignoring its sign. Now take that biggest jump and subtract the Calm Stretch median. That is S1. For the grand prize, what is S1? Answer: -27.5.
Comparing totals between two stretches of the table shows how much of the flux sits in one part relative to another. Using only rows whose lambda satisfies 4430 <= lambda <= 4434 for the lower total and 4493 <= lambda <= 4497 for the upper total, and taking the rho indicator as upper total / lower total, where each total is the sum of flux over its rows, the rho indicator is 1.1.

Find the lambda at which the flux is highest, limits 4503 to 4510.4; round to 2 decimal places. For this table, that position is 4506.75 Ang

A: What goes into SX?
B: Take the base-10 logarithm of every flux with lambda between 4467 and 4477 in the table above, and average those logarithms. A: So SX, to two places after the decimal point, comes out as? 1.51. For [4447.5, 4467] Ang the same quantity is 1.46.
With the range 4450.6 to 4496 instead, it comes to 1.49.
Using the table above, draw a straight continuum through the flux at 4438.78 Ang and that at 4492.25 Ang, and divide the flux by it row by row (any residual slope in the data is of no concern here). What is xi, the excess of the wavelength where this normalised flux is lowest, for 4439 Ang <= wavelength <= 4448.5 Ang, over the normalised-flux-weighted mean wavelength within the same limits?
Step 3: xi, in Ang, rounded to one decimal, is -4.1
